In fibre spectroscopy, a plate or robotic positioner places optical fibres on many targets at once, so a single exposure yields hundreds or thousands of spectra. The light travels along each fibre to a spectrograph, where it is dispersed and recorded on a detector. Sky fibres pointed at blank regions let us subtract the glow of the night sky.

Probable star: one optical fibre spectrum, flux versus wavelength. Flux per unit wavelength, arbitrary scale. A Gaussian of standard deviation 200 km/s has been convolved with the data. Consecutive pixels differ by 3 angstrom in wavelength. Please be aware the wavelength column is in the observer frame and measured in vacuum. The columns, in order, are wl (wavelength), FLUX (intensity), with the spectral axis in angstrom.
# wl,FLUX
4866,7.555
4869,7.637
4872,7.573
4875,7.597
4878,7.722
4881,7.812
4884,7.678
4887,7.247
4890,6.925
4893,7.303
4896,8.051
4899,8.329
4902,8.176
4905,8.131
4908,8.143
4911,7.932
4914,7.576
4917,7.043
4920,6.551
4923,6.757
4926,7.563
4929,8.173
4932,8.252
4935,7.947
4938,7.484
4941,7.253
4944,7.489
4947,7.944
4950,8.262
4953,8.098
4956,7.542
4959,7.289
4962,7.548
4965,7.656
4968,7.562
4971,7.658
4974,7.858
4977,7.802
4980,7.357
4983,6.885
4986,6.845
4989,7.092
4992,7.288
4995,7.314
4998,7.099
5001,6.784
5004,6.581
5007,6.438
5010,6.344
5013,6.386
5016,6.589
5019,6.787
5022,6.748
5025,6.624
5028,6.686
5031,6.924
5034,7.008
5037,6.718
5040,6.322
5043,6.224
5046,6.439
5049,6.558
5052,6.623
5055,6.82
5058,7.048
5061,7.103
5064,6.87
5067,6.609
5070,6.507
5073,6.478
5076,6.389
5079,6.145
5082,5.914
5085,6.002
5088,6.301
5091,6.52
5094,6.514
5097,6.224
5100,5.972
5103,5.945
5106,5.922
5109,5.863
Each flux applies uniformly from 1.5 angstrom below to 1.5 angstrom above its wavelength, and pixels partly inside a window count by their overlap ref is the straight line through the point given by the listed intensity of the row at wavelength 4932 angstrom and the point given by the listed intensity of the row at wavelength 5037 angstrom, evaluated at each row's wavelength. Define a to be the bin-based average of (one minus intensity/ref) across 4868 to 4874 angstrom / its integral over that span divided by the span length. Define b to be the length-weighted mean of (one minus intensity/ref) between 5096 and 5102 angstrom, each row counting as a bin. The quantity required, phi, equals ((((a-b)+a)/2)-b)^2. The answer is 0.056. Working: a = 0.169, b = -0.05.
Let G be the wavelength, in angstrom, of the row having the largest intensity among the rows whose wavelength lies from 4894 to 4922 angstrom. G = 4899 angstrom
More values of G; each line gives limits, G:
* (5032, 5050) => 5034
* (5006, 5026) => 5019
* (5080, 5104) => 5091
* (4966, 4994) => 4974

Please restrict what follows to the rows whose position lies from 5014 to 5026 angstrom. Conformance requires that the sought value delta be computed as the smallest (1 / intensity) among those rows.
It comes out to 0.147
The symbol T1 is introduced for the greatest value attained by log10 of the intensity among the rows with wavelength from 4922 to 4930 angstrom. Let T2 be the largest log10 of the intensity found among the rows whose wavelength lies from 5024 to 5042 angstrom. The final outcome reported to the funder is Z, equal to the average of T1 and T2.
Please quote 0.879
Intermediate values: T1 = 0.91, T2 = 0.85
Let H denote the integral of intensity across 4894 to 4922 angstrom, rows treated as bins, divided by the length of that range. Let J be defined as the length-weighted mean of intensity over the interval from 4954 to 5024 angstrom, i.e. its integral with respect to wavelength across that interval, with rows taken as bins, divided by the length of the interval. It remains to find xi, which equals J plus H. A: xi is 14.9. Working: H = 7.7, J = 7.1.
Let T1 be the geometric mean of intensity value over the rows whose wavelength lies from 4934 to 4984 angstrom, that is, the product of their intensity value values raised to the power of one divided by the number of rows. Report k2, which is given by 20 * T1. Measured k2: 152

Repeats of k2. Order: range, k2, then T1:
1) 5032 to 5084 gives 131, 6.57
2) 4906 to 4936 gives 151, 7.57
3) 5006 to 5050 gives 132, 6.58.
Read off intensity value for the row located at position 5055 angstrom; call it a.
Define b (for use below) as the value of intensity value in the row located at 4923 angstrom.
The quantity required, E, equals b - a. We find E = -0.1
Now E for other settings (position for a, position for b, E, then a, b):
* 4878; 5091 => -1.2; 7.722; 6.52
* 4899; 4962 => -0.8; 8.329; 7.548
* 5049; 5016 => 0.0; 6.558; 6.589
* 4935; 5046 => -1.5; 7.947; 6.439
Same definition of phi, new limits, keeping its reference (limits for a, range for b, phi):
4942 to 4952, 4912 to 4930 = 0.034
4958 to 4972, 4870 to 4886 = 0.040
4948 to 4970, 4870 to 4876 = 0.054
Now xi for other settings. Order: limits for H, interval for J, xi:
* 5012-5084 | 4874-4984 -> 14.2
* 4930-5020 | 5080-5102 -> 13.5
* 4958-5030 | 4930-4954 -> 14.9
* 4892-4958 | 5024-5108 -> 14.2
